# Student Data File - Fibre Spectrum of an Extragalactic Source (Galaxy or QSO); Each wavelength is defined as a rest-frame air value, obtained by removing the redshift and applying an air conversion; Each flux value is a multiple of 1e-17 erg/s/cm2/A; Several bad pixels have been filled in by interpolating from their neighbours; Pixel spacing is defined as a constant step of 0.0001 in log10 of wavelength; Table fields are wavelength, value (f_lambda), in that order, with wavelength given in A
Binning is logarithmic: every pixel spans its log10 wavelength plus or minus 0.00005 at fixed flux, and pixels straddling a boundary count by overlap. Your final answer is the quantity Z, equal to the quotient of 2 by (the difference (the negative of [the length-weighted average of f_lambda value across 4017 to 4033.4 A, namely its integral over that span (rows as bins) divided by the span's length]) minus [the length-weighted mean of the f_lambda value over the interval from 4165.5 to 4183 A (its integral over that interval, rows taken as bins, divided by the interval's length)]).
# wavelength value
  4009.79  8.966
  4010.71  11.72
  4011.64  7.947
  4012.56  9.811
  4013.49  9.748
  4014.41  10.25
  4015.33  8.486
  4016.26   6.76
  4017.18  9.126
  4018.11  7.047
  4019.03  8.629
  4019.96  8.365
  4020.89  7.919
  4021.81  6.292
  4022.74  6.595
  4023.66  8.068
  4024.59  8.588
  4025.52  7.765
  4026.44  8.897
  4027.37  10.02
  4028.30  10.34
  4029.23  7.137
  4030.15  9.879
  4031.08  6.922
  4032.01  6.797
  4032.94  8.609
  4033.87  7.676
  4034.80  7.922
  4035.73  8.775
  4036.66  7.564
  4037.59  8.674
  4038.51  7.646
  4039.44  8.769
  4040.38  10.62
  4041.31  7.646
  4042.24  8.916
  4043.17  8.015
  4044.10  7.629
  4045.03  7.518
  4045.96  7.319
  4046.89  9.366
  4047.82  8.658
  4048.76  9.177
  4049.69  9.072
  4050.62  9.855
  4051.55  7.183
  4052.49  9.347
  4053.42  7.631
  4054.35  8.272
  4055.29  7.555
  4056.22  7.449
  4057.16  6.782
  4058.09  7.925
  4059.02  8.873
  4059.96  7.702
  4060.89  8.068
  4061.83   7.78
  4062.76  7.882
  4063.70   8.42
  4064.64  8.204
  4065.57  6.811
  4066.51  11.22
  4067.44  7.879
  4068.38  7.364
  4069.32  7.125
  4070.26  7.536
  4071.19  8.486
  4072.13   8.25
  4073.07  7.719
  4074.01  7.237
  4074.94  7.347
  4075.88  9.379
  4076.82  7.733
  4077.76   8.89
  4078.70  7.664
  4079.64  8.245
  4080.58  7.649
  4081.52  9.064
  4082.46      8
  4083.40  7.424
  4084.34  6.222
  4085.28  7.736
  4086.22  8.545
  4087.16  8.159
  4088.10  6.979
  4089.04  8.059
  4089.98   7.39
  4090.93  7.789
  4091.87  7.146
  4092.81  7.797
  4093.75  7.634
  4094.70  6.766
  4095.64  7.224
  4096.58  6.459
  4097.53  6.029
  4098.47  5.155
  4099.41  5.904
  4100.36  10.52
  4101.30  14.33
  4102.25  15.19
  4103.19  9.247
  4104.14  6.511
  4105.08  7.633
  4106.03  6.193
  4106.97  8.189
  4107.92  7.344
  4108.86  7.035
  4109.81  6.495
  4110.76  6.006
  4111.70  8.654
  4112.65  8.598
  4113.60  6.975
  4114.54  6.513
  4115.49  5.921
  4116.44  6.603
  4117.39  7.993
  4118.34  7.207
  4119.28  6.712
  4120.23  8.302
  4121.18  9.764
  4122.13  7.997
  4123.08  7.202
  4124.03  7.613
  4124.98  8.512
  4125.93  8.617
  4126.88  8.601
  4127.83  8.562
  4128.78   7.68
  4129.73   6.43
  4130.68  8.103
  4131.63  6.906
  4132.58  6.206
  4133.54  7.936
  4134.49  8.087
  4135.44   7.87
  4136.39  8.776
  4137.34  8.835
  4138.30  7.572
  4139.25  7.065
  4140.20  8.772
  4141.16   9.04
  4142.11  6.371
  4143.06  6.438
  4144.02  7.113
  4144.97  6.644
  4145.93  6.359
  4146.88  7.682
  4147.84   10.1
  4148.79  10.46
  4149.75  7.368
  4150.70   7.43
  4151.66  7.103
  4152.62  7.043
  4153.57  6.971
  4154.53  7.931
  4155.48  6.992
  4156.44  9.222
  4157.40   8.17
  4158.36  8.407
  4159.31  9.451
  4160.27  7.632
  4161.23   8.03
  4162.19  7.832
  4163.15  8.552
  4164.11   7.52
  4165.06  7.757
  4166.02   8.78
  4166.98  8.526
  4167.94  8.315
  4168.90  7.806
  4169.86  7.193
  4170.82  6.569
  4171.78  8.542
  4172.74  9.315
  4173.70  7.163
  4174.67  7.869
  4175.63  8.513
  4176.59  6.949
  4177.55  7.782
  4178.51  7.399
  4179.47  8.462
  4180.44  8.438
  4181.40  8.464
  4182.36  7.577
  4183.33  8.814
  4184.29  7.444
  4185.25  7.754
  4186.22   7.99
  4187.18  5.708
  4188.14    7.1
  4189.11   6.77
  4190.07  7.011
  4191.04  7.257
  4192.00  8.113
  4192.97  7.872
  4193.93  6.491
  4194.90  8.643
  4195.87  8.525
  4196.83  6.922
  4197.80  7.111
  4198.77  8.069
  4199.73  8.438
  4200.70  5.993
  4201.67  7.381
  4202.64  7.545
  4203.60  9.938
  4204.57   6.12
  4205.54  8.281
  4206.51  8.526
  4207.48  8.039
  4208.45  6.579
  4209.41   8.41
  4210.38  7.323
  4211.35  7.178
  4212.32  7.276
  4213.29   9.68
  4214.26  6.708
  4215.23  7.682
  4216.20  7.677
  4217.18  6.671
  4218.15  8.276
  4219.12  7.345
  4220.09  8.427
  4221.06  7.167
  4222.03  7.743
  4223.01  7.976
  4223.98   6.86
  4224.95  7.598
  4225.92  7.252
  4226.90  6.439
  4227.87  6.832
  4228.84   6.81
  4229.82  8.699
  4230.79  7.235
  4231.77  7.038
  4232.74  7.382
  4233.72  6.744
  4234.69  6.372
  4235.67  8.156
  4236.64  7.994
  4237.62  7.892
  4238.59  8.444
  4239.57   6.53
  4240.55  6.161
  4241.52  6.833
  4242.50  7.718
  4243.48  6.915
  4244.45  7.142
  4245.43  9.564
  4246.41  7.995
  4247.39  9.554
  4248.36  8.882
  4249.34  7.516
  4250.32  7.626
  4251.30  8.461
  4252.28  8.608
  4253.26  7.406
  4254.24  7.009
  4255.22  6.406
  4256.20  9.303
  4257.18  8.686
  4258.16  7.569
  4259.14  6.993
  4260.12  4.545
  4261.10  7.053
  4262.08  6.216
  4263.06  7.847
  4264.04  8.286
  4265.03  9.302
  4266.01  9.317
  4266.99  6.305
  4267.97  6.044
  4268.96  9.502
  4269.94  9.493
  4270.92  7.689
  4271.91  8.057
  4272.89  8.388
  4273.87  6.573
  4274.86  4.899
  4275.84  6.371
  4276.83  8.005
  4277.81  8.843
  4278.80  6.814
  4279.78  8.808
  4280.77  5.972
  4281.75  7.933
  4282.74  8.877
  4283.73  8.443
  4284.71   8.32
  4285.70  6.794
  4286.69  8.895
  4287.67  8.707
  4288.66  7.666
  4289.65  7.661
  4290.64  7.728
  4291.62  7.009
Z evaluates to -0.124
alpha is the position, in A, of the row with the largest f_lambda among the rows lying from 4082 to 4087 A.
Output 4086.22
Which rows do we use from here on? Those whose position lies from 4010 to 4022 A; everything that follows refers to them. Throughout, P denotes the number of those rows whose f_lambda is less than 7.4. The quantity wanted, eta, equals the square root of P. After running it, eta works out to 1.73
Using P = 3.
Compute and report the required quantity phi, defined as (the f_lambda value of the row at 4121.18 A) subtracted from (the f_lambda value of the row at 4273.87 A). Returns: -3.2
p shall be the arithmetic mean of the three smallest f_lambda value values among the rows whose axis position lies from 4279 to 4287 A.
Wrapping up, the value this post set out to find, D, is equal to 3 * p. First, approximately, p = 6.9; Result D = 20.7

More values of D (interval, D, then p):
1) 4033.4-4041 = 22.9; 7.6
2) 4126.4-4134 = 19.5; 6.5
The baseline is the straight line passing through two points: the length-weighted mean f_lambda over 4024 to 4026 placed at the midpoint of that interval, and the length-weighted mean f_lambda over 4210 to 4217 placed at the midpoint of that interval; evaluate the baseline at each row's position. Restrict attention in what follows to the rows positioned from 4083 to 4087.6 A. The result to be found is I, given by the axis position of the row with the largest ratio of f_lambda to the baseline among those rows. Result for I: 4086.22 A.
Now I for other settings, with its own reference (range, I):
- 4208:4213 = 4209.41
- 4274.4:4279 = 4277.81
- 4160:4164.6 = 4163.15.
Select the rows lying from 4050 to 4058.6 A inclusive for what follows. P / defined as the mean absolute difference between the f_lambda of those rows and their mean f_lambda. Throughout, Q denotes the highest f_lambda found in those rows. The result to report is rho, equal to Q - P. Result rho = 9.1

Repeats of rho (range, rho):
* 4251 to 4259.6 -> 8.5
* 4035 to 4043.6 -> 9.9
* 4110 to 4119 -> 7.8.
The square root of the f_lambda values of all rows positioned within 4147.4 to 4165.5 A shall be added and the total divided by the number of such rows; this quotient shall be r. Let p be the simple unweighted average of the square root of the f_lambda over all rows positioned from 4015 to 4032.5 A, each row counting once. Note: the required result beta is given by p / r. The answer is 1.00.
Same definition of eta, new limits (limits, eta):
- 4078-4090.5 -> 1.73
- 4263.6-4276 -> 2.24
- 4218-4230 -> 2.65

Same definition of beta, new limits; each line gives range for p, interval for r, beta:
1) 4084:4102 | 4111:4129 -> 0.99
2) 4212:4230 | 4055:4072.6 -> 0.97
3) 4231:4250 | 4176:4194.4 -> 1.00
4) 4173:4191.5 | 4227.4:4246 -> 1.01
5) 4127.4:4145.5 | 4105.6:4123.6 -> 1.02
